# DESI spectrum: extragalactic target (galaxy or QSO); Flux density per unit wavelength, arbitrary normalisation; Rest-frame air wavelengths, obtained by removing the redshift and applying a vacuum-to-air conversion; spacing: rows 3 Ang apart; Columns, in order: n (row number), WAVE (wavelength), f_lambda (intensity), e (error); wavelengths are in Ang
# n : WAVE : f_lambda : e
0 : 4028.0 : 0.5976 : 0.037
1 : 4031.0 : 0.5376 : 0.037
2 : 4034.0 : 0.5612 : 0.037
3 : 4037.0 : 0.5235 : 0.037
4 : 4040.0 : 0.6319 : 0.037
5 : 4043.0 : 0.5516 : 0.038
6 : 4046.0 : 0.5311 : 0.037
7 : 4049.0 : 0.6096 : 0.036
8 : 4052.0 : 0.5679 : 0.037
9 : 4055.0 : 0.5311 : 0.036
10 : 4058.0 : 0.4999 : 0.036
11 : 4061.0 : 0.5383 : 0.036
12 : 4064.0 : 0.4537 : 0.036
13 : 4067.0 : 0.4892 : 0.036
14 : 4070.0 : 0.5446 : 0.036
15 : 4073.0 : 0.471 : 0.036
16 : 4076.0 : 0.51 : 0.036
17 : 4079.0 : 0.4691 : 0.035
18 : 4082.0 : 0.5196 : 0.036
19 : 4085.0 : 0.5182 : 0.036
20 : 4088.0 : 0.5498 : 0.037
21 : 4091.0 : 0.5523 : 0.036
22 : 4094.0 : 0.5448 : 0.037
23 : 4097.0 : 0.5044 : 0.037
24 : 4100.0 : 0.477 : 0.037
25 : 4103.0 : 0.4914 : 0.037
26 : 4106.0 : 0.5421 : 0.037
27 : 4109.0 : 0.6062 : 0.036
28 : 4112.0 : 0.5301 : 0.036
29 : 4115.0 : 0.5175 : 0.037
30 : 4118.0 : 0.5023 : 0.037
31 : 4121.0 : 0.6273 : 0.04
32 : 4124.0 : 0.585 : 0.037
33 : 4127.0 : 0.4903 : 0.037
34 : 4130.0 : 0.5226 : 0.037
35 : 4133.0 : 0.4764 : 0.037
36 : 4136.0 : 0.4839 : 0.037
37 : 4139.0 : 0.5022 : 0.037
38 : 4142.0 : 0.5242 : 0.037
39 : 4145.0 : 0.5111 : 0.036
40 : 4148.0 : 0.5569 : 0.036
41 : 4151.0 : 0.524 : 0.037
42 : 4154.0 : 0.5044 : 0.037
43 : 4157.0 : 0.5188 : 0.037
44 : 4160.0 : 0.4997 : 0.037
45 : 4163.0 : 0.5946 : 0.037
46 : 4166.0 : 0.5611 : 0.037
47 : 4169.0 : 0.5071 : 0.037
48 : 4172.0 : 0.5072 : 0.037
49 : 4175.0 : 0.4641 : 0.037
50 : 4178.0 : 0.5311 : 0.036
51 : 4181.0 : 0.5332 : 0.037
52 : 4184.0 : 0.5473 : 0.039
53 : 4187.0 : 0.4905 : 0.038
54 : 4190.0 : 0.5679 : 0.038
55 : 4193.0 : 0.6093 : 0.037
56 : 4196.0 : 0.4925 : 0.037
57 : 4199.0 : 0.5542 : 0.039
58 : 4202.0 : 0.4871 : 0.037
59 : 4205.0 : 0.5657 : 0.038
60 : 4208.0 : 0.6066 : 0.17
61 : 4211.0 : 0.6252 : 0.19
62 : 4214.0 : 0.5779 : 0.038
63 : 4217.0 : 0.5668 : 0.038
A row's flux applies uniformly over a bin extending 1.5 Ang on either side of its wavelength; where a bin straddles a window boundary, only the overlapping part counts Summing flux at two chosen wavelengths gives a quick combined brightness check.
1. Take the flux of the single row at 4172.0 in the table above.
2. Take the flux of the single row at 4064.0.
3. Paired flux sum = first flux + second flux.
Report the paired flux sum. 0.96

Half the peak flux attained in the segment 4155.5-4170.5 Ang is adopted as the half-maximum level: 0.30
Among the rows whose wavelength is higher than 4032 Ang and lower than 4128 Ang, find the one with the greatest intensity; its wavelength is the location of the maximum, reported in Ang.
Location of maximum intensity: 4040.0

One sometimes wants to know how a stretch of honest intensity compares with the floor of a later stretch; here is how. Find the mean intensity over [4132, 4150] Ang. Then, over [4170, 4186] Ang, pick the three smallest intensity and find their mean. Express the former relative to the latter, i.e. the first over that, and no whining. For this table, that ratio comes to 1.02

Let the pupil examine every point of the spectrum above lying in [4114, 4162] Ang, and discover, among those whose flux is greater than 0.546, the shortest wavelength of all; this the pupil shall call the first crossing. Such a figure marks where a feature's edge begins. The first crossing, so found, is 4121.0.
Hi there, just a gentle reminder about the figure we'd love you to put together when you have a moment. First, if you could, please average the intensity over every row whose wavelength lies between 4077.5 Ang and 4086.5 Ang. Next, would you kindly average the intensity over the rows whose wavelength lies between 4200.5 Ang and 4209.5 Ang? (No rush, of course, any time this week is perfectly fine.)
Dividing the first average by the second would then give 0.91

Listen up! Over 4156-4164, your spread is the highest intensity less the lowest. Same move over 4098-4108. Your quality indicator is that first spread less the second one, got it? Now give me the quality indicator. 0.030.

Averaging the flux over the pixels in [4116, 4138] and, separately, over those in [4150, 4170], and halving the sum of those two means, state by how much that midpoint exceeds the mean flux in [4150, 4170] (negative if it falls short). -0.002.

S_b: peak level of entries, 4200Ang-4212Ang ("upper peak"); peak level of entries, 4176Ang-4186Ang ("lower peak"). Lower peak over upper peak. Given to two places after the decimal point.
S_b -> 0.88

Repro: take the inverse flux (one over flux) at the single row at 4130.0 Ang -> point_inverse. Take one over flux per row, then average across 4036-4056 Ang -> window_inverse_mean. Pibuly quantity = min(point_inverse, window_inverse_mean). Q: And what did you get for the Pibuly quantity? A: 1.78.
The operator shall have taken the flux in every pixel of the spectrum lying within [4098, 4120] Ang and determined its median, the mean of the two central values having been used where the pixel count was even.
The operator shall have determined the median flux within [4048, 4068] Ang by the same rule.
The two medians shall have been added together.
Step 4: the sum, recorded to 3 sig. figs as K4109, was 1.05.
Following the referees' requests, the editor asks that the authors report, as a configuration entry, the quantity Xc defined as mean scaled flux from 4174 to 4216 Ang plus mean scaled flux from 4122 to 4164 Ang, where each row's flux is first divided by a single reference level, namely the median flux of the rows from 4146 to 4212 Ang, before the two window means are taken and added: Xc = 2.01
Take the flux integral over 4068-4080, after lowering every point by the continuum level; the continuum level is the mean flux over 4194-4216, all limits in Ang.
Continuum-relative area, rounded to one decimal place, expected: -0.7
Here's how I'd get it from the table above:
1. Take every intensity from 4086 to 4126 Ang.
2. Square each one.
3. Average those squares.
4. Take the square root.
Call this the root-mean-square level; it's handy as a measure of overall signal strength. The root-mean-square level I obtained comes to 0.542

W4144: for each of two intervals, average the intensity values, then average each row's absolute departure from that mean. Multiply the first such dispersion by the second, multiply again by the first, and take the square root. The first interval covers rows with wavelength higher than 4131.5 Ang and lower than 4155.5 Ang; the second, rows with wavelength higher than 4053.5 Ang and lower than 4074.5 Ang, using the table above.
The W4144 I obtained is 0.0032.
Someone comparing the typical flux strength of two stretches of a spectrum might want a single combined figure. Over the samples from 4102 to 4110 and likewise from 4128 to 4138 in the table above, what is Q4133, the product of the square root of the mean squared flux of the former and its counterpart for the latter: 0.271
